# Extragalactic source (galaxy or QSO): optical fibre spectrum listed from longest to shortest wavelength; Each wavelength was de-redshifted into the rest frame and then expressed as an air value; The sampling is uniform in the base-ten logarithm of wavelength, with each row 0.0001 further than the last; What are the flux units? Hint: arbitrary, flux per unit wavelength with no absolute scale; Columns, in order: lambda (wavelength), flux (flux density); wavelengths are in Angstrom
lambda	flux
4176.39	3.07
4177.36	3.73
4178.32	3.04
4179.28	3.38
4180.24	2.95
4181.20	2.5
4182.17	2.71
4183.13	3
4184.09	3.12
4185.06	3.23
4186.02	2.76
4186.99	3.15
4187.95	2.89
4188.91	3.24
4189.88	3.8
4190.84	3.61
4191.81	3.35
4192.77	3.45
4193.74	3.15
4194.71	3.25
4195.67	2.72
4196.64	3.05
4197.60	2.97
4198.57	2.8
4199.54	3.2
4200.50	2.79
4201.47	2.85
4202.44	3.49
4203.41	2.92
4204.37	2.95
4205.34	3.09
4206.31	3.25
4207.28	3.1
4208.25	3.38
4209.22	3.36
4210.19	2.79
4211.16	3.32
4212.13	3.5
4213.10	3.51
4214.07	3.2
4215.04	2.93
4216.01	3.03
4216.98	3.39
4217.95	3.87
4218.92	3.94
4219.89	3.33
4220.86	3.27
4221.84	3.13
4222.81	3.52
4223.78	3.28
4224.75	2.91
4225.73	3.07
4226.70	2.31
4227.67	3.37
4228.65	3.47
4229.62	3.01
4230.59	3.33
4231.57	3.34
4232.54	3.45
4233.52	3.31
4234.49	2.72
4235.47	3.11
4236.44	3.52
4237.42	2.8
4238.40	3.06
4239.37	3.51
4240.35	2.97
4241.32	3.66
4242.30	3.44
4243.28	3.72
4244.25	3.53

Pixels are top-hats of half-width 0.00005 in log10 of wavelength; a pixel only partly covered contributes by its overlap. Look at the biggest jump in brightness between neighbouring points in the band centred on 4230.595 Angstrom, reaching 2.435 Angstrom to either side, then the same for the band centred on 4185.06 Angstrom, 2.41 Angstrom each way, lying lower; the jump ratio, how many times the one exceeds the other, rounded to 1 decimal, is 1.0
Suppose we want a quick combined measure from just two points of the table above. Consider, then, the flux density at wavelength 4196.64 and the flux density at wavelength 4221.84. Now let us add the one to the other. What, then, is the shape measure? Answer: 6.2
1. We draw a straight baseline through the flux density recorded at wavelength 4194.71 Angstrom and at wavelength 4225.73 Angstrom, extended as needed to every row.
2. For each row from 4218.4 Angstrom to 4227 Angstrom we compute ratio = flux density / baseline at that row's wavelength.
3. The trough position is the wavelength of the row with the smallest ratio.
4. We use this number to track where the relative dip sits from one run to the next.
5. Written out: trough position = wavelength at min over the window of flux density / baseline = 4226.70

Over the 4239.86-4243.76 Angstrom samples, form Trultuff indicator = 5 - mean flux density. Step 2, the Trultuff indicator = 1.6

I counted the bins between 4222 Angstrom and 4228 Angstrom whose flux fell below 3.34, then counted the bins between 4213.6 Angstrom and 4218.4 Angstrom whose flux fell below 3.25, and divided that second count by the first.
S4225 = 0.75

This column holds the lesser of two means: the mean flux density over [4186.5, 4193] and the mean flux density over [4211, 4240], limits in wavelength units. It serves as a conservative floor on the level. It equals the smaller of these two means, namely 3.25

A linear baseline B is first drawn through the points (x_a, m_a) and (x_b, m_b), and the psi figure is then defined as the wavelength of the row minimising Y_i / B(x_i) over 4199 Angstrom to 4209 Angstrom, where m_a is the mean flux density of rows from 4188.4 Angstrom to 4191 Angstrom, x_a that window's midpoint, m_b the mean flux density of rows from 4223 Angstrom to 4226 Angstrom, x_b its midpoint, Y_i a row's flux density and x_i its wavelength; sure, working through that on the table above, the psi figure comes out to 4200.50 Angstrom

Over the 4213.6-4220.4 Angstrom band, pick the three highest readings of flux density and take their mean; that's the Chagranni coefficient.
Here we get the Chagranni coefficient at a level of 3.73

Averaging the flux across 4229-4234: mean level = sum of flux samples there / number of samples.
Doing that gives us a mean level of 3.29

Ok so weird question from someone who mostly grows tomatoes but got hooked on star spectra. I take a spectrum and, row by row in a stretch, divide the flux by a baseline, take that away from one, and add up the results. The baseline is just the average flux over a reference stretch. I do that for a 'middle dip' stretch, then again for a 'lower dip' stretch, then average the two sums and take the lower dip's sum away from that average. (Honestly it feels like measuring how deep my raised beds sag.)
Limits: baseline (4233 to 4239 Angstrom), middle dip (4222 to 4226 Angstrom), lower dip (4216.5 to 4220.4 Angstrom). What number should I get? 0.28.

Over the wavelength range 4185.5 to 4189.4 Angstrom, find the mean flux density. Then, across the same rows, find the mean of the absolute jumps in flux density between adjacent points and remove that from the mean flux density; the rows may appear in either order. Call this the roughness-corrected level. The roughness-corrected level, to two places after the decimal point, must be 2.68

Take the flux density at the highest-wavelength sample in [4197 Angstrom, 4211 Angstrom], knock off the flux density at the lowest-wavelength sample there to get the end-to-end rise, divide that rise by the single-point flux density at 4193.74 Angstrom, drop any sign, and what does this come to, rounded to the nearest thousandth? 0.057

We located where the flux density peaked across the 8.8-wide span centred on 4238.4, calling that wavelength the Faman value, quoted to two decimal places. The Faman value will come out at 4241.32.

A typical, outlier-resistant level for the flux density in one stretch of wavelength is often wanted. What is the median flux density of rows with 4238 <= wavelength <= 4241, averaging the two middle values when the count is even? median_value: 3.06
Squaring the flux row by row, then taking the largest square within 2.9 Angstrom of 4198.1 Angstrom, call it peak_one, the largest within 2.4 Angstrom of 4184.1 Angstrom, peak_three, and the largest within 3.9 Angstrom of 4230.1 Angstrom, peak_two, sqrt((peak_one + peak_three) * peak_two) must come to 15.8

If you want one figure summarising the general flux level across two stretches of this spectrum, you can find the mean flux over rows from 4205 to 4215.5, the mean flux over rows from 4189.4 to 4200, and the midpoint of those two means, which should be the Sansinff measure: 3.22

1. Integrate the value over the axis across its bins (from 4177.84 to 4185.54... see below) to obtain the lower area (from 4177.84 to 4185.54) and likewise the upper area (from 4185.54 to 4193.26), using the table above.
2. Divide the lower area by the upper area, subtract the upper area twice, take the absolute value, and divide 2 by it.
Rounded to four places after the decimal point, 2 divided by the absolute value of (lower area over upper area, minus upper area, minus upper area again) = 0.0402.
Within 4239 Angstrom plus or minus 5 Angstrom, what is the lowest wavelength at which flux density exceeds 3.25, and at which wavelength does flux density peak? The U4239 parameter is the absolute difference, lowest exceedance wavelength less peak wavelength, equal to 6.8 Angstrom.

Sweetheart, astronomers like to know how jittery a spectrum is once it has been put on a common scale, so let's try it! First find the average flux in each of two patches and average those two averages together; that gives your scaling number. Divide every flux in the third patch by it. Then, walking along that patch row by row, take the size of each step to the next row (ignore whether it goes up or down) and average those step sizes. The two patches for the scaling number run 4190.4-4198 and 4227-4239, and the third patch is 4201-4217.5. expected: 0.084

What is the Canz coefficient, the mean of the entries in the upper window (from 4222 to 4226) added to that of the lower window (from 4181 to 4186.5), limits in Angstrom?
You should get 6.1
